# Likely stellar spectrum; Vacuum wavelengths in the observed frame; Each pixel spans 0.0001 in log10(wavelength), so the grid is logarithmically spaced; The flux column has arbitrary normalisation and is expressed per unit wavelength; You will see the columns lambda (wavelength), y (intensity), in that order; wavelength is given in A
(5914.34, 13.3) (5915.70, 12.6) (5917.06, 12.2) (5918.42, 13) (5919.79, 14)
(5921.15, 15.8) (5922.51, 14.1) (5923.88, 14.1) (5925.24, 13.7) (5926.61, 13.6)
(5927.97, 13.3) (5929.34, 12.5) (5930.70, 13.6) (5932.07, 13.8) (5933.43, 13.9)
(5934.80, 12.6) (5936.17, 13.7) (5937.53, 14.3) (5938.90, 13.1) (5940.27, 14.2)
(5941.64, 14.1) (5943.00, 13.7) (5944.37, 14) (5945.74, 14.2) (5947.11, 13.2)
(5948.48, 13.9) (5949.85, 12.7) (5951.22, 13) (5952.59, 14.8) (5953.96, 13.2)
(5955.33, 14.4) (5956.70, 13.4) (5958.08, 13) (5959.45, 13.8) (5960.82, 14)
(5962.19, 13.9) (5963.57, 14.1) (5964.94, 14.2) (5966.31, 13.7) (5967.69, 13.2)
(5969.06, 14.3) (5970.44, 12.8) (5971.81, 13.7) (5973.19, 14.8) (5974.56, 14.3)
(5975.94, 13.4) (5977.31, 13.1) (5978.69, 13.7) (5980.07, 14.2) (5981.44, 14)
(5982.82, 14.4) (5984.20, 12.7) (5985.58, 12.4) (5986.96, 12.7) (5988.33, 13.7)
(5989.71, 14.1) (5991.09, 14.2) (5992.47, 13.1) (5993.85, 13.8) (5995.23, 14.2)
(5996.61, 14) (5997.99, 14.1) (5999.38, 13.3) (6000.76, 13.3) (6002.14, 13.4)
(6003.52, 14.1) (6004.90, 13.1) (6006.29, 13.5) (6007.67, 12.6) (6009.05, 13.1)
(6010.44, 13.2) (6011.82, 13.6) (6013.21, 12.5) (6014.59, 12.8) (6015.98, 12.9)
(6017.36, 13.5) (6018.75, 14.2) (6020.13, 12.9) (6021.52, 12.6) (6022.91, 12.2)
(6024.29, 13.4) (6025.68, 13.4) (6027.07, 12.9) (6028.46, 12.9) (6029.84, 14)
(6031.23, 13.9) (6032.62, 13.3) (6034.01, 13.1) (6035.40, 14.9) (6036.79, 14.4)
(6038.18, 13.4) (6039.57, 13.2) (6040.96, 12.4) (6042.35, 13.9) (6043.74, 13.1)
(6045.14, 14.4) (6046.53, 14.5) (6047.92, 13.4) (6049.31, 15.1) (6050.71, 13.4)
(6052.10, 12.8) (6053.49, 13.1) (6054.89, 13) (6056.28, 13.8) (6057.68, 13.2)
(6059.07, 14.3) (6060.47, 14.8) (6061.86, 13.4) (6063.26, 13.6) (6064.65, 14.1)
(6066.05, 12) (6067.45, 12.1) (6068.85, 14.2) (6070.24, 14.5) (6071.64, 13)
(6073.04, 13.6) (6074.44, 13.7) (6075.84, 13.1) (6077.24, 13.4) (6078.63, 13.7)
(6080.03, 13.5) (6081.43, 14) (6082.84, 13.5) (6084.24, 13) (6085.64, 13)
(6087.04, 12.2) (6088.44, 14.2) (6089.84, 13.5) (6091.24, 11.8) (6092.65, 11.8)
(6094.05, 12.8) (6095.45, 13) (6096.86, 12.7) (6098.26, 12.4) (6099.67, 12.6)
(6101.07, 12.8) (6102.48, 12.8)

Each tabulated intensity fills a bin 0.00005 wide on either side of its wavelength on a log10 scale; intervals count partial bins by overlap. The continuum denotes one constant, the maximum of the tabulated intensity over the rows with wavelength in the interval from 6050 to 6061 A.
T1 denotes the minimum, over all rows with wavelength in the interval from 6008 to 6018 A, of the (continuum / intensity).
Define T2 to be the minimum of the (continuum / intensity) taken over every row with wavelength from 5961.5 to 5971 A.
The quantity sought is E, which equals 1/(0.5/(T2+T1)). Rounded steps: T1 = 1.09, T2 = 1.03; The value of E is 4.25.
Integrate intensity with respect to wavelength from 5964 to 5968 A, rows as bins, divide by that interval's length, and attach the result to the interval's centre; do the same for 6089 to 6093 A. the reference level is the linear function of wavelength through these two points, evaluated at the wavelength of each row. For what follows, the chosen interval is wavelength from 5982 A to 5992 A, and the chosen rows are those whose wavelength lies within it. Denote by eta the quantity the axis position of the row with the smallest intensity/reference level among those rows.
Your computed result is 5985.58 A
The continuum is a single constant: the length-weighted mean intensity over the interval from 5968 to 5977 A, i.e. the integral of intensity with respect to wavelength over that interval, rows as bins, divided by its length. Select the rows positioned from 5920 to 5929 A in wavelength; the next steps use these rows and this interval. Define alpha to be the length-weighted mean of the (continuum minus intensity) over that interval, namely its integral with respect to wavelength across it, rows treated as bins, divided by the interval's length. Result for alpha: -0.20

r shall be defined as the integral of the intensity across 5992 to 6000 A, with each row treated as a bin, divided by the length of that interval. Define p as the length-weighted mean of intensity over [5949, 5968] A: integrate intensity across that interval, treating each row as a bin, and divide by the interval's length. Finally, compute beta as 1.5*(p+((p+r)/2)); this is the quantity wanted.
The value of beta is 41.1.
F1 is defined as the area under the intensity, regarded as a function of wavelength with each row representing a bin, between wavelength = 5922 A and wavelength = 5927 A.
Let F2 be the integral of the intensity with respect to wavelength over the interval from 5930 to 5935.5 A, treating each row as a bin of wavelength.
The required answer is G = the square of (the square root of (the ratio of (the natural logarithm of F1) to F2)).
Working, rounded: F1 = 69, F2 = 74.1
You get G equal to 0.057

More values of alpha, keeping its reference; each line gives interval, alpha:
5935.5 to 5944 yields -0.02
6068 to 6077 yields 0.19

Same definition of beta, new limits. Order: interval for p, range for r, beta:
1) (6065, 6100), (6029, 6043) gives 39.7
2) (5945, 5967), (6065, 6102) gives 40.7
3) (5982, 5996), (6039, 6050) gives 40.8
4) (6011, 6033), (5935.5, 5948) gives 40.1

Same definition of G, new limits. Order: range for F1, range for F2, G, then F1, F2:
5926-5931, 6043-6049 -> 0.050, 66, 83.6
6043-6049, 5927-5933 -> 0.055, 84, 80.1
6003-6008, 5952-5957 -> 0.060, 67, 69.9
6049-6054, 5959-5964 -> 0.060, 68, 69.7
